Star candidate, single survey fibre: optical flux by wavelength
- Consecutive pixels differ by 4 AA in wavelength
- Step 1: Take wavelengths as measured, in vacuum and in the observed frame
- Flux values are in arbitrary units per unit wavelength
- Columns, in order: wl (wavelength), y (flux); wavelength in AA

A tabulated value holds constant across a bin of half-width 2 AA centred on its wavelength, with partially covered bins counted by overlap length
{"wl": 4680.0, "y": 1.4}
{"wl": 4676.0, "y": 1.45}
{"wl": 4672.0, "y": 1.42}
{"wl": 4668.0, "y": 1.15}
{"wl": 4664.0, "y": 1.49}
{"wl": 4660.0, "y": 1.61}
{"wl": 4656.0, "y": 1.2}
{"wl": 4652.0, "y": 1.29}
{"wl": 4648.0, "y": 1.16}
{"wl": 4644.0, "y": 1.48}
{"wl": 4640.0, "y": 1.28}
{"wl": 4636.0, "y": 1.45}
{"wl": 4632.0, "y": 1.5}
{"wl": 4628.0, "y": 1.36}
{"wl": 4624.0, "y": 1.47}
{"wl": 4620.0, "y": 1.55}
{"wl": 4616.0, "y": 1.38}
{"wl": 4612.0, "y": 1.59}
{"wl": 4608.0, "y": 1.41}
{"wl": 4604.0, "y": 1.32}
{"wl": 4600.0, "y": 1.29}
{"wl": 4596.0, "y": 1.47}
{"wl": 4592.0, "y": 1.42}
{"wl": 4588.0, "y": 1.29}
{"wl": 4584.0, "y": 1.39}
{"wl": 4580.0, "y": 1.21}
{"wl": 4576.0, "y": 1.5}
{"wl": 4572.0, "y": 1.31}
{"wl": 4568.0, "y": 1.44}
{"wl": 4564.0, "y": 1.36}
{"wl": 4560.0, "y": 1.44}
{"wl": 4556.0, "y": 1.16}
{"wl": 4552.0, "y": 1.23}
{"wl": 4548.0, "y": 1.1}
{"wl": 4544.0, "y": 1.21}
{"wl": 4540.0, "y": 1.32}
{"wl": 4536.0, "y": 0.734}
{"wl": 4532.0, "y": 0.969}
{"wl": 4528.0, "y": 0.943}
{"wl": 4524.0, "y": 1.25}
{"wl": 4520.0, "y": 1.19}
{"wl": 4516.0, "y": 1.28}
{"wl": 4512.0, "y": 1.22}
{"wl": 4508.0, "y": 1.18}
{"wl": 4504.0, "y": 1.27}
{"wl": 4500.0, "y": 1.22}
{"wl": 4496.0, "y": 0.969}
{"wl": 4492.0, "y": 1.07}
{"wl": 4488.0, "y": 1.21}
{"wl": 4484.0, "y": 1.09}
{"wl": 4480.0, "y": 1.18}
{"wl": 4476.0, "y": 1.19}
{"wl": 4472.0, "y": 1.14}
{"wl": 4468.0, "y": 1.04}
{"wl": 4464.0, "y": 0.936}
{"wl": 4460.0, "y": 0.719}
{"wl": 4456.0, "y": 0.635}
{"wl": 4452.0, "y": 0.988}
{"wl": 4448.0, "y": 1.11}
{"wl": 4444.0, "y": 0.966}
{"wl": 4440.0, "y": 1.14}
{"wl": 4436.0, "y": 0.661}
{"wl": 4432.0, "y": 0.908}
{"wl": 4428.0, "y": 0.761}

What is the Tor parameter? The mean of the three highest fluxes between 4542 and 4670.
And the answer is 1.58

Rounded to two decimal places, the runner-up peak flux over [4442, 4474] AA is 1.11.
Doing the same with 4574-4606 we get 1.47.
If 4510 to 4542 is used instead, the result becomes 1.28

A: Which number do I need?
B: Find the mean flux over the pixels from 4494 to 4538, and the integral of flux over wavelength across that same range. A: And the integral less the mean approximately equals 48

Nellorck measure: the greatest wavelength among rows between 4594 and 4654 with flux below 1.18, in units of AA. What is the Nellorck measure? 4648.0 AA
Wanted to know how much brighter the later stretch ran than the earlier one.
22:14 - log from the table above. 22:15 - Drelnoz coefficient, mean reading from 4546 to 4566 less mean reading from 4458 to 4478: 0.25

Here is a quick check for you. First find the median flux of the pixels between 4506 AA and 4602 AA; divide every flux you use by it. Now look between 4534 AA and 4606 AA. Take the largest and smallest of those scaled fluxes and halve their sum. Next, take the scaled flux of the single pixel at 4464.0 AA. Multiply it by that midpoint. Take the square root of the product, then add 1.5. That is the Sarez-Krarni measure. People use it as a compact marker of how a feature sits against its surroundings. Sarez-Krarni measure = 2.31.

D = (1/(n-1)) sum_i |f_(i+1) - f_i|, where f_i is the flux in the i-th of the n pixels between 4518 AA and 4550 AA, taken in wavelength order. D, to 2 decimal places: 0.20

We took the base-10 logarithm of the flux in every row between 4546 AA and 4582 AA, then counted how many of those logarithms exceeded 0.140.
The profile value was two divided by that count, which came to 0.67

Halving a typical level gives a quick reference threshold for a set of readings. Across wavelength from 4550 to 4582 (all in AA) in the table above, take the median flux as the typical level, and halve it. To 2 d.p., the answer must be 0.67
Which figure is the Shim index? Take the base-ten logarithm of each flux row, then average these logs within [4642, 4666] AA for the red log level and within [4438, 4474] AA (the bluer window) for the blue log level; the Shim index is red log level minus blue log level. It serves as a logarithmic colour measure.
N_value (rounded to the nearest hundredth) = 0.16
